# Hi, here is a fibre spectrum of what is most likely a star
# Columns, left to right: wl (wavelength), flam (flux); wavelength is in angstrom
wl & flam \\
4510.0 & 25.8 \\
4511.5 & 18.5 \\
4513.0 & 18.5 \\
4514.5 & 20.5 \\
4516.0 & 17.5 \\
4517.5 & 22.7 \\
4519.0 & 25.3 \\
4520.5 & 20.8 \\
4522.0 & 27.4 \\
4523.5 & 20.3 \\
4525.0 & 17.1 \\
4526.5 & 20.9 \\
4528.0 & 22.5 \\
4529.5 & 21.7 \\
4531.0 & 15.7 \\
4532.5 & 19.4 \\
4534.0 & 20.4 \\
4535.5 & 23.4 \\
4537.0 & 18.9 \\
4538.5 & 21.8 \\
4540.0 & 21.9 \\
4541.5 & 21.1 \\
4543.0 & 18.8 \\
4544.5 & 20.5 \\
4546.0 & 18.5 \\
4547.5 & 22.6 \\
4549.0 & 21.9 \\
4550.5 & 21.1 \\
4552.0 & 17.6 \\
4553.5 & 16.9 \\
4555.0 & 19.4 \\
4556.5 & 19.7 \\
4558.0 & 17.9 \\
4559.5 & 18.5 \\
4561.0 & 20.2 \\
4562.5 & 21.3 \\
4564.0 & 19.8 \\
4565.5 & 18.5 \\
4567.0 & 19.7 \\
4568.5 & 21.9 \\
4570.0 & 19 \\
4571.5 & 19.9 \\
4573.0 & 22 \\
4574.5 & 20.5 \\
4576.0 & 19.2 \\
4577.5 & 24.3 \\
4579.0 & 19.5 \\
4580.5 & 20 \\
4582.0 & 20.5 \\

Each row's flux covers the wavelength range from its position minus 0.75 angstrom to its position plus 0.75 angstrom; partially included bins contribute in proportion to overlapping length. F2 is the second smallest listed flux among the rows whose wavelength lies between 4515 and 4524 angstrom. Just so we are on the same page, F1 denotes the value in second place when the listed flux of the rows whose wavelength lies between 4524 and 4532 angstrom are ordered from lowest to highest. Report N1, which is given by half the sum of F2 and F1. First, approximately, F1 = 17.1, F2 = 20.3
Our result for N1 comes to 18.7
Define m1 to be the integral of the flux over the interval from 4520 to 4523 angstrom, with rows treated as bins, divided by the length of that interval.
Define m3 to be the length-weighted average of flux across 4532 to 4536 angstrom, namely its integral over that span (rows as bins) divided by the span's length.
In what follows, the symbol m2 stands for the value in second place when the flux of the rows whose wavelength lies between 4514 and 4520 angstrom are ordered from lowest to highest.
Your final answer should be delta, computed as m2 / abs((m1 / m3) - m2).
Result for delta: 1.06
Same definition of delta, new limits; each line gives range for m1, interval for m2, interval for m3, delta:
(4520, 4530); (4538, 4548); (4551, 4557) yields 1.07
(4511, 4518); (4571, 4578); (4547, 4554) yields 1.05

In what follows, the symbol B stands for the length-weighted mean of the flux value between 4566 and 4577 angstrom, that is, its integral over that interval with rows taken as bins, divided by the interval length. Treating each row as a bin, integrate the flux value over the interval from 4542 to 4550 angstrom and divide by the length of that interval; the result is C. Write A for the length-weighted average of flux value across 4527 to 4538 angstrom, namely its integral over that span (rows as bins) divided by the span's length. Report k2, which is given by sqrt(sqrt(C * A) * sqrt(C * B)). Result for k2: 20.4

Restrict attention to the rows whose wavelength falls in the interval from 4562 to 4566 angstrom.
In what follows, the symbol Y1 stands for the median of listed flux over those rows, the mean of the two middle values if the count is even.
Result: 19.8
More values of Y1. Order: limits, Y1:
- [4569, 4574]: 19.9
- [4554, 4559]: 19.4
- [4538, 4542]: 21.8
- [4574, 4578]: 20.5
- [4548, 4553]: 21.1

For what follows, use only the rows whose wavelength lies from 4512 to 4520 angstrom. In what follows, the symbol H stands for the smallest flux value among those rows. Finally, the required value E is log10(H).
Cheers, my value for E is 1.24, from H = 17.5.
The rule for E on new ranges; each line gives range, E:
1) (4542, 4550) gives 1.27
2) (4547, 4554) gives 1.23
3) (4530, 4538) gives 1.20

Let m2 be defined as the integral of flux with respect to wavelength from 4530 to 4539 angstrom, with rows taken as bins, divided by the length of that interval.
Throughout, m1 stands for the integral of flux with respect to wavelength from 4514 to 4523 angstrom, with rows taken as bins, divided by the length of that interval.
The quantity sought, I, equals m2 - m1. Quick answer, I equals -2.4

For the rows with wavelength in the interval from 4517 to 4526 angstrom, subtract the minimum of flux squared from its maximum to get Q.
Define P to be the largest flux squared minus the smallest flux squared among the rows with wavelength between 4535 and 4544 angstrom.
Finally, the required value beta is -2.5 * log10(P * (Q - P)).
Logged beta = -11.8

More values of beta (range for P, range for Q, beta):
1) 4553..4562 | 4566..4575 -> -4.6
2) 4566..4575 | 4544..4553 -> -10.0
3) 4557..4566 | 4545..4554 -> -10.2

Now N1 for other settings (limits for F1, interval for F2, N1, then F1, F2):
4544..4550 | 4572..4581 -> 20.0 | 20.5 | 19.5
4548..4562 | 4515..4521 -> 19.2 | 17.6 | 20.8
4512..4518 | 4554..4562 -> 18.5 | 18.5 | 18.5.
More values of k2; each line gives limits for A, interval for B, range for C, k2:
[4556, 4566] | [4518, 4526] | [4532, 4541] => 20.9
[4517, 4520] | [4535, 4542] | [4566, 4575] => 21.5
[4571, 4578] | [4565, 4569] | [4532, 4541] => 20.8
